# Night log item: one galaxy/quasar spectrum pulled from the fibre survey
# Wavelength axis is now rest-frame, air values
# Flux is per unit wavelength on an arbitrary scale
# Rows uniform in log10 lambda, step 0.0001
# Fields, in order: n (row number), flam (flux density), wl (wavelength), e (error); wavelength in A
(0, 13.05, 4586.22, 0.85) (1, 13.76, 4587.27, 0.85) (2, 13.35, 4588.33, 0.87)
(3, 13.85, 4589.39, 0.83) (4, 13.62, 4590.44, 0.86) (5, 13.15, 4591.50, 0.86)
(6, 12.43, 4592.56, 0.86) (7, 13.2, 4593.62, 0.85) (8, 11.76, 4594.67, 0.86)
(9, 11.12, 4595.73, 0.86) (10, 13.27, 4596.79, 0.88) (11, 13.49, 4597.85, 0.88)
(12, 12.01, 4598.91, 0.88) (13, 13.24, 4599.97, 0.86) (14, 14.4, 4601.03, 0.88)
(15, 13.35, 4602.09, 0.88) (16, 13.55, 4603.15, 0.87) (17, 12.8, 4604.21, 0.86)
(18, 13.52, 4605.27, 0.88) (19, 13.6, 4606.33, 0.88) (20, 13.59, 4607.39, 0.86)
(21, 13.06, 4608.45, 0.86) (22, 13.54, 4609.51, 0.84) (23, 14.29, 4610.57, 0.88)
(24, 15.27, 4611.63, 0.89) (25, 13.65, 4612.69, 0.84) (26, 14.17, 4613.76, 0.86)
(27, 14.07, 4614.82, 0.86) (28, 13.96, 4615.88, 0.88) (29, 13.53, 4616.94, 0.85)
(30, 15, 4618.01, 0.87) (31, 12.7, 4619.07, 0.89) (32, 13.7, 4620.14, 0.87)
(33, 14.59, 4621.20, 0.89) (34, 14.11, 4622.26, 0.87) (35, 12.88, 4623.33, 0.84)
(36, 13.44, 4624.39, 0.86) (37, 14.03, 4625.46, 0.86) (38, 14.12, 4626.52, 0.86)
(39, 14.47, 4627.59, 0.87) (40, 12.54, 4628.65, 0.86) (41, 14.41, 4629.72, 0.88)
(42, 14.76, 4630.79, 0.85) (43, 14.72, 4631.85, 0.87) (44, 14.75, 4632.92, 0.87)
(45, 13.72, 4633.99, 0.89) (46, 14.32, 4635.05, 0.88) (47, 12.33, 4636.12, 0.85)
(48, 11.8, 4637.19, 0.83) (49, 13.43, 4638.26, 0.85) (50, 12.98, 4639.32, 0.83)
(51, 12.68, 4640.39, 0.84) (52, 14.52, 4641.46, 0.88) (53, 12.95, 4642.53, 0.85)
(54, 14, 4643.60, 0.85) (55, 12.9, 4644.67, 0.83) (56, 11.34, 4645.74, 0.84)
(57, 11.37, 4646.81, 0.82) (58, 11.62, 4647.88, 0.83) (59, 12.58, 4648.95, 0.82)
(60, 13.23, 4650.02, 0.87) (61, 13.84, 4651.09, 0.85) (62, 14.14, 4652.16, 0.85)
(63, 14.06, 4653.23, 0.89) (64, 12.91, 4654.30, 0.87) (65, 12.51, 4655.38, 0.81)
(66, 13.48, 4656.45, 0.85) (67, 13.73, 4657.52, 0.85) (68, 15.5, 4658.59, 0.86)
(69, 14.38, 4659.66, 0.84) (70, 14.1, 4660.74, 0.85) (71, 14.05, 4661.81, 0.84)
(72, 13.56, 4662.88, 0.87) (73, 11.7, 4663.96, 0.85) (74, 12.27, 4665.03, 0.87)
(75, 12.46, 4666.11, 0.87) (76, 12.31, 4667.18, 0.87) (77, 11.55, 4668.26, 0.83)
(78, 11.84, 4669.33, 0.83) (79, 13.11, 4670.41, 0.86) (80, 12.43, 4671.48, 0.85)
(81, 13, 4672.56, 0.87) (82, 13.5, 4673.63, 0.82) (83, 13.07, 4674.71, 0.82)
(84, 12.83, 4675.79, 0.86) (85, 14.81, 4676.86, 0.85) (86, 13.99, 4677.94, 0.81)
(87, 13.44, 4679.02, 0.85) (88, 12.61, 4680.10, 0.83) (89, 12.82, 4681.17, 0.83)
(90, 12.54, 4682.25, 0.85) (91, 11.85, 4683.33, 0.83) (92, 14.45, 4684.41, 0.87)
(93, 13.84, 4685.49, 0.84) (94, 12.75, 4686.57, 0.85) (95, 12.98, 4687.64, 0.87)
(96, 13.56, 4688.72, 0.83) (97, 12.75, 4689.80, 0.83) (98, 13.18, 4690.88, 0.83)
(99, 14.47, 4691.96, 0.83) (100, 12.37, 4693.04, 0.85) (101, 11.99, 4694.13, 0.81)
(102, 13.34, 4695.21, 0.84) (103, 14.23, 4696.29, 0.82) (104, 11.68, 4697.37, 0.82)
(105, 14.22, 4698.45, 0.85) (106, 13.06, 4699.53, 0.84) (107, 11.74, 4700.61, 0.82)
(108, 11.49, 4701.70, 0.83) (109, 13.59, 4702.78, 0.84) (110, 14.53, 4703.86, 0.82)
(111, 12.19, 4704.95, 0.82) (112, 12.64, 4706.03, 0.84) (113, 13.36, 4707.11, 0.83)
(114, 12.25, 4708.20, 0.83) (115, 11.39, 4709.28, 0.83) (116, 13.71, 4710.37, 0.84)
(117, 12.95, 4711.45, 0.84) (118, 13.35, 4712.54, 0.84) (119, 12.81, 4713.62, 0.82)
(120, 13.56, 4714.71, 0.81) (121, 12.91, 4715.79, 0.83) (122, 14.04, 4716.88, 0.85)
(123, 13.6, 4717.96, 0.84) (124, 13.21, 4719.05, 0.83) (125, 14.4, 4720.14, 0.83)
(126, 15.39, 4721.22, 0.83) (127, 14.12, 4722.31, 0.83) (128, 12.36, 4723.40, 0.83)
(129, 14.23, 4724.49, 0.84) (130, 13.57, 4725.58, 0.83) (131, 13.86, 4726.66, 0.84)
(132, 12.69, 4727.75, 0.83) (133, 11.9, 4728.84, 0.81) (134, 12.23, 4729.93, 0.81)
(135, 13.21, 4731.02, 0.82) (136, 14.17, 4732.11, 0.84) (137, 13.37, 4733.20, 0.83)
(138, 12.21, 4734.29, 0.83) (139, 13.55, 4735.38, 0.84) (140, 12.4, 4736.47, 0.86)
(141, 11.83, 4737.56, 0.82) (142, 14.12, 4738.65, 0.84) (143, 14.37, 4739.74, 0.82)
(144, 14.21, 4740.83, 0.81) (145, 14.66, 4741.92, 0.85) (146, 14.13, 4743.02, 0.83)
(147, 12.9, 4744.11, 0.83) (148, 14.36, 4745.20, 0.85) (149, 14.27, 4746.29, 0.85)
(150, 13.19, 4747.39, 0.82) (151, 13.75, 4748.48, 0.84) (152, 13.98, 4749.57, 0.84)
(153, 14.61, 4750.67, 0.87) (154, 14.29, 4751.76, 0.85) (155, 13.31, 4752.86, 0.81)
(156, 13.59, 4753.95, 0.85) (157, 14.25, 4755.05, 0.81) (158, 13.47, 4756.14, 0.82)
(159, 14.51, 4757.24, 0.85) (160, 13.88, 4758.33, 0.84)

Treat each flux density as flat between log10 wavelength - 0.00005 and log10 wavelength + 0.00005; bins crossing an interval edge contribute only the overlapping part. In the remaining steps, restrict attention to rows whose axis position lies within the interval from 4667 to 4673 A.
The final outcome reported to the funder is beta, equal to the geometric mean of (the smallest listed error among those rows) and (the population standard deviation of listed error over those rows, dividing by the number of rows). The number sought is 0.118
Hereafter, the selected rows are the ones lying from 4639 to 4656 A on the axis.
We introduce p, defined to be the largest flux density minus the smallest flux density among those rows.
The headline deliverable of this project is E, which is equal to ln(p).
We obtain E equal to 1.16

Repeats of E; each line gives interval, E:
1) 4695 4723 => 1.39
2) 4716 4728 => 1.11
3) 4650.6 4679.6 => 1.37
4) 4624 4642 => 1.09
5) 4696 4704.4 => 1.11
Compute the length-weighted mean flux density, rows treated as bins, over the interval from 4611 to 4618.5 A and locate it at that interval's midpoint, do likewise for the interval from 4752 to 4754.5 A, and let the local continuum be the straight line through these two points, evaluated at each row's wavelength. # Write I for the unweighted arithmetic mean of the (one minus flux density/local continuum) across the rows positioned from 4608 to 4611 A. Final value 0.04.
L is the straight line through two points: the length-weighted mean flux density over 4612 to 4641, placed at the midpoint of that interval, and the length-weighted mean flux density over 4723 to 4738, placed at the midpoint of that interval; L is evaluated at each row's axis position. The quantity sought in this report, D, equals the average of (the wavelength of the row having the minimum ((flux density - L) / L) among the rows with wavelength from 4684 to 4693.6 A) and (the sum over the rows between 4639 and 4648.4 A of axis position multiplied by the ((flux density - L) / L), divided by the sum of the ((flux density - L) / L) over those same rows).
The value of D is 4669.3 A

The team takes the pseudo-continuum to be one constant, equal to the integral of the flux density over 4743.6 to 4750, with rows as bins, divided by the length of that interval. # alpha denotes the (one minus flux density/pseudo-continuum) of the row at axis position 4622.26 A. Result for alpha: -0.03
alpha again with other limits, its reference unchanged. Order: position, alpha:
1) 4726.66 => -0.01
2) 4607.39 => 0.01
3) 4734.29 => 0.11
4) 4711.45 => 0.06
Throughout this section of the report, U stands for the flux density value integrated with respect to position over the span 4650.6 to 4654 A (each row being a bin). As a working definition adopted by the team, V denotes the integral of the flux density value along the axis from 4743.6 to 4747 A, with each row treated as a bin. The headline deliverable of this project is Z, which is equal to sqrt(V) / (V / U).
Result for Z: 6.9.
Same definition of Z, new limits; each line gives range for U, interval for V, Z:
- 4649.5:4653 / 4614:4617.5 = 6.9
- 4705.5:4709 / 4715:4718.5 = 6.4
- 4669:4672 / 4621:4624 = 5.8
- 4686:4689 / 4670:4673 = 6.3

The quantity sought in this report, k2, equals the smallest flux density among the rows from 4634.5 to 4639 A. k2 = 11.8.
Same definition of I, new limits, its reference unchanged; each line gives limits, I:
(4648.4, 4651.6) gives 0.06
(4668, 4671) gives 0.13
